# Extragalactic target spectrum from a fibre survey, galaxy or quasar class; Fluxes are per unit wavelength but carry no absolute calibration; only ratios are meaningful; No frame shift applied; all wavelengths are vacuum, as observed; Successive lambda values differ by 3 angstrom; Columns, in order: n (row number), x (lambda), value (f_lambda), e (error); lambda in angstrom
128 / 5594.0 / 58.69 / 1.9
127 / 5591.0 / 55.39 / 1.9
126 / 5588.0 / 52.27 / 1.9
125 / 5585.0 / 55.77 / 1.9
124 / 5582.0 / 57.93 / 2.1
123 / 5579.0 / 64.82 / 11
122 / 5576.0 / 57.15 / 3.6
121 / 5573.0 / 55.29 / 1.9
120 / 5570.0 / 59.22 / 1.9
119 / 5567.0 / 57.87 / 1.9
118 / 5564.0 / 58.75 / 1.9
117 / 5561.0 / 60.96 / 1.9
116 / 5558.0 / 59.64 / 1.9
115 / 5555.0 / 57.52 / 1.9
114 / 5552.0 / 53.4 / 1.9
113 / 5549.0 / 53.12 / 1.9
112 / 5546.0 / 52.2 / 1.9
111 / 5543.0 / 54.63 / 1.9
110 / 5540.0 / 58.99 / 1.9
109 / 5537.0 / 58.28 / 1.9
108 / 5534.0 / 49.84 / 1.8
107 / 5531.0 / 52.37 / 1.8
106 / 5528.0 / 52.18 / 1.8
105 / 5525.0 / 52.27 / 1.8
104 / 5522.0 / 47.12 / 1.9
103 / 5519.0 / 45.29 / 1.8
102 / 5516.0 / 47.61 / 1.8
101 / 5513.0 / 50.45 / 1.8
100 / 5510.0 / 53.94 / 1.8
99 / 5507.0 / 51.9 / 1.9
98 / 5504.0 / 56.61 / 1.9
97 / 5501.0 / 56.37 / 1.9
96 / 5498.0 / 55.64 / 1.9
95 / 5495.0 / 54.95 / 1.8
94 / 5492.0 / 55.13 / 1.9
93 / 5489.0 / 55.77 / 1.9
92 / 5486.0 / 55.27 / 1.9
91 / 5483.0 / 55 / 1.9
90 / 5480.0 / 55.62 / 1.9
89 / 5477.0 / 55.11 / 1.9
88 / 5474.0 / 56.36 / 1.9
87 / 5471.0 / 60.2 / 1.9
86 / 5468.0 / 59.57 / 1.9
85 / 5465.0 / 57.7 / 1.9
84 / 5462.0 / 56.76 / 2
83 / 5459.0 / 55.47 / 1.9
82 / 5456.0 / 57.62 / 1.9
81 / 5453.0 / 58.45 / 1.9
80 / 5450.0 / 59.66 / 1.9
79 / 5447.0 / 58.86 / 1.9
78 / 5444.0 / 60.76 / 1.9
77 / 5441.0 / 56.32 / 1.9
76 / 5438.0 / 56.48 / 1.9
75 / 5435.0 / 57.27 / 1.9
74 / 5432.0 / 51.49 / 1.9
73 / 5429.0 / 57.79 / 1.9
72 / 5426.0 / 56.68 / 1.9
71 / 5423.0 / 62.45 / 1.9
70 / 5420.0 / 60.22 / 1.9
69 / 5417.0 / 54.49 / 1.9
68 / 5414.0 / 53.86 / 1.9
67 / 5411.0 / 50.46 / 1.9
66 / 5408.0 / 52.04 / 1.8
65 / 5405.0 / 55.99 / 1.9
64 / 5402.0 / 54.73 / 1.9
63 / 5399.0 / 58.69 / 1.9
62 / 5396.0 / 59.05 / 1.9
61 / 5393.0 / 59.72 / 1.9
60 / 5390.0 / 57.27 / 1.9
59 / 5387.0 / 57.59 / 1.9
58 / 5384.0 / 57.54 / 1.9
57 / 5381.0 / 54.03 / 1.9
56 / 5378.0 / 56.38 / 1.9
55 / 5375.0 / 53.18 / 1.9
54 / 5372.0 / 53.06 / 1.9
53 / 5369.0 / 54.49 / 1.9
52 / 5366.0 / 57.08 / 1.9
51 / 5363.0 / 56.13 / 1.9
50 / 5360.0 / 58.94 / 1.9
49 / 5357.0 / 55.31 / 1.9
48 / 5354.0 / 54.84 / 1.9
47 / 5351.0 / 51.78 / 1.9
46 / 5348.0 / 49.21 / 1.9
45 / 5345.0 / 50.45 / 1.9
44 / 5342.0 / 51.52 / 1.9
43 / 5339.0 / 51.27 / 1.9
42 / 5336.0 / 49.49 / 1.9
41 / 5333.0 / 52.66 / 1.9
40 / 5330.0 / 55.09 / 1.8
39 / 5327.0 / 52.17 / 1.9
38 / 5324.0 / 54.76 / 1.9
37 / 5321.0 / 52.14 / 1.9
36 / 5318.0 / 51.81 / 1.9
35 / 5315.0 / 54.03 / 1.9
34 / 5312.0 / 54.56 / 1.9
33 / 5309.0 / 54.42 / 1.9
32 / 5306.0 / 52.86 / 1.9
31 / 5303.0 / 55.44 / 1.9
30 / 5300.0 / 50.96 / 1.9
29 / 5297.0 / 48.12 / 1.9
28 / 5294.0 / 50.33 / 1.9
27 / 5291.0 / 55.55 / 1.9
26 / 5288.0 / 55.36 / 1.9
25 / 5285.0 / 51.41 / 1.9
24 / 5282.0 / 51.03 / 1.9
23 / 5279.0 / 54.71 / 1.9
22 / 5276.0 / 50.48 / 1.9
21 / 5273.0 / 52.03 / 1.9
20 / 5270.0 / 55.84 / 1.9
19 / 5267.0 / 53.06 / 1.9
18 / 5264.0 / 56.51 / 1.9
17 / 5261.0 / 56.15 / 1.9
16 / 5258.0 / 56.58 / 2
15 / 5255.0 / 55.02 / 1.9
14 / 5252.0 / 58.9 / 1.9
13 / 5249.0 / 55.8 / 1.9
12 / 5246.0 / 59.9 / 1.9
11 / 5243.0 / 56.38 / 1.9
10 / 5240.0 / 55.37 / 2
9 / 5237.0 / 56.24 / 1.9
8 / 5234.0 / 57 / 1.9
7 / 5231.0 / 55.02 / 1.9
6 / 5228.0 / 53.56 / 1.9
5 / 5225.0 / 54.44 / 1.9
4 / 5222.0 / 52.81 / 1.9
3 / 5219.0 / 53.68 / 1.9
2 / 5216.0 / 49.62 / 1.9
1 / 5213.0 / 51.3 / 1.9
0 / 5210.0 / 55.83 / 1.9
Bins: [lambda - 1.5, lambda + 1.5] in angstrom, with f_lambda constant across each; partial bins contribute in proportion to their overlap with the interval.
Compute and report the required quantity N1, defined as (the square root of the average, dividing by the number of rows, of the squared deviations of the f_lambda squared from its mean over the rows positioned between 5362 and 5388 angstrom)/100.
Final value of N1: 1.9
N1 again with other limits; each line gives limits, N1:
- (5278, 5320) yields 2.3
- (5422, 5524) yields 4.0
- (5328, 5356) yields 2.1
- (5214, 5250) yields 2.6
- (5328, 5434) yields 3.6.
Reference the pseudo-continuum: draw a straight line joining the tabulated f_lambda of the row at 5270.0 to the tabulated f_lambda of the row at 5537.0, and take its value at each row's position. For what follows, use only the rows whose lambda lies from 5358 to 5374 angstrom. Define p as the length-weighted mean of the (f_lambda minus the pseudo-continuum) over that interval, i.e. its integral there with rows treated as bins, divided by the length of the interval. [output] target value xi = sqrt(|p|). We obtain 0.94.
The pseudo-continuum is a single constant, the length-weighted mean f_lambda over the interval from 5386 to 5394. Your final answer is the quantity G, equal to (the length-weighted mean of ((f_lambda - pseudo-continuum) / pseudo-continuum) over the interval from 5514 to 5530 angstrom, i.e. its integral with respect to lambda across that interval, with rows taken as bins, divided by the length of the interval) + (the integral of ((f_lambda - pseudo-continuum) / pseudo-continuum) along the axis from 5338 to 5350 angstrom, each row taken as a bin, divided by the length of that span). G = -0.29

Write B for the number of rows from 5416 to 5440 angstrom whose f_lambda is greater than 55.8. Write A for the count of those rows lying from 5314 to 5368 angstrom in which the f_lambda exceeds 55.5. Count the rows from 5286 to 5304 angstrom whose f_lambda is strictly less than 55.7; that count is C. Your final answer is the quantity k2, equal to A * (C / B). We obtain 3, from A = 3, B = 6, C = 6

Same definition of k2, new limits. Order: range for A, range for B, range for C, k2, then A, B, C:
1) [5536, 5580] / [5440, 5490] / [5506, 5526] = 6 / 10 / 11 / 7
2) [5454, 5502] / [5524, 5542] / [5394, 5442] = 30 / 10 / 2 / 6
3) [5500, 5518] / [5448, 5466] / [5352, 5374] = 2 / 2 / 5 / 4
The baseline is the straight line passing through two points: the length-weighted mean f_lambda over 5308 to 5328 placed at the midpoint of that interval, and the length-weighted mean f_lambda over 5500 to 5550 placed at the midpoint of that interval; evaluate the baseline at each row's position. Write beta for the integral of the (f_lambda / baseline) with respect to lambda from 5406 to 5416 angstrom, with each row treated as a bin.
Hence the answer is 9.9 angstrom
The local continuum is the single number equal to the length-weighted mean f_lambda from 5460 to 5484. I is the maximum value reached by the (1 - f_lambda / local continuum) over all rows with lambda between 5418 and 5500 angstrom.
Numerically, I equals 0.10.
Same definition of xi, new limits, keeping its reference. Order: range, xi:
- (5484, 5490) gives 1.54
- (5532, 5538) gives 2.17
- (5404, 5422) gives 1.57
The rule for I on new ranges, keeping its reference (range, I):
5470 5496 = 0.04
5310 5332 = 0.09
